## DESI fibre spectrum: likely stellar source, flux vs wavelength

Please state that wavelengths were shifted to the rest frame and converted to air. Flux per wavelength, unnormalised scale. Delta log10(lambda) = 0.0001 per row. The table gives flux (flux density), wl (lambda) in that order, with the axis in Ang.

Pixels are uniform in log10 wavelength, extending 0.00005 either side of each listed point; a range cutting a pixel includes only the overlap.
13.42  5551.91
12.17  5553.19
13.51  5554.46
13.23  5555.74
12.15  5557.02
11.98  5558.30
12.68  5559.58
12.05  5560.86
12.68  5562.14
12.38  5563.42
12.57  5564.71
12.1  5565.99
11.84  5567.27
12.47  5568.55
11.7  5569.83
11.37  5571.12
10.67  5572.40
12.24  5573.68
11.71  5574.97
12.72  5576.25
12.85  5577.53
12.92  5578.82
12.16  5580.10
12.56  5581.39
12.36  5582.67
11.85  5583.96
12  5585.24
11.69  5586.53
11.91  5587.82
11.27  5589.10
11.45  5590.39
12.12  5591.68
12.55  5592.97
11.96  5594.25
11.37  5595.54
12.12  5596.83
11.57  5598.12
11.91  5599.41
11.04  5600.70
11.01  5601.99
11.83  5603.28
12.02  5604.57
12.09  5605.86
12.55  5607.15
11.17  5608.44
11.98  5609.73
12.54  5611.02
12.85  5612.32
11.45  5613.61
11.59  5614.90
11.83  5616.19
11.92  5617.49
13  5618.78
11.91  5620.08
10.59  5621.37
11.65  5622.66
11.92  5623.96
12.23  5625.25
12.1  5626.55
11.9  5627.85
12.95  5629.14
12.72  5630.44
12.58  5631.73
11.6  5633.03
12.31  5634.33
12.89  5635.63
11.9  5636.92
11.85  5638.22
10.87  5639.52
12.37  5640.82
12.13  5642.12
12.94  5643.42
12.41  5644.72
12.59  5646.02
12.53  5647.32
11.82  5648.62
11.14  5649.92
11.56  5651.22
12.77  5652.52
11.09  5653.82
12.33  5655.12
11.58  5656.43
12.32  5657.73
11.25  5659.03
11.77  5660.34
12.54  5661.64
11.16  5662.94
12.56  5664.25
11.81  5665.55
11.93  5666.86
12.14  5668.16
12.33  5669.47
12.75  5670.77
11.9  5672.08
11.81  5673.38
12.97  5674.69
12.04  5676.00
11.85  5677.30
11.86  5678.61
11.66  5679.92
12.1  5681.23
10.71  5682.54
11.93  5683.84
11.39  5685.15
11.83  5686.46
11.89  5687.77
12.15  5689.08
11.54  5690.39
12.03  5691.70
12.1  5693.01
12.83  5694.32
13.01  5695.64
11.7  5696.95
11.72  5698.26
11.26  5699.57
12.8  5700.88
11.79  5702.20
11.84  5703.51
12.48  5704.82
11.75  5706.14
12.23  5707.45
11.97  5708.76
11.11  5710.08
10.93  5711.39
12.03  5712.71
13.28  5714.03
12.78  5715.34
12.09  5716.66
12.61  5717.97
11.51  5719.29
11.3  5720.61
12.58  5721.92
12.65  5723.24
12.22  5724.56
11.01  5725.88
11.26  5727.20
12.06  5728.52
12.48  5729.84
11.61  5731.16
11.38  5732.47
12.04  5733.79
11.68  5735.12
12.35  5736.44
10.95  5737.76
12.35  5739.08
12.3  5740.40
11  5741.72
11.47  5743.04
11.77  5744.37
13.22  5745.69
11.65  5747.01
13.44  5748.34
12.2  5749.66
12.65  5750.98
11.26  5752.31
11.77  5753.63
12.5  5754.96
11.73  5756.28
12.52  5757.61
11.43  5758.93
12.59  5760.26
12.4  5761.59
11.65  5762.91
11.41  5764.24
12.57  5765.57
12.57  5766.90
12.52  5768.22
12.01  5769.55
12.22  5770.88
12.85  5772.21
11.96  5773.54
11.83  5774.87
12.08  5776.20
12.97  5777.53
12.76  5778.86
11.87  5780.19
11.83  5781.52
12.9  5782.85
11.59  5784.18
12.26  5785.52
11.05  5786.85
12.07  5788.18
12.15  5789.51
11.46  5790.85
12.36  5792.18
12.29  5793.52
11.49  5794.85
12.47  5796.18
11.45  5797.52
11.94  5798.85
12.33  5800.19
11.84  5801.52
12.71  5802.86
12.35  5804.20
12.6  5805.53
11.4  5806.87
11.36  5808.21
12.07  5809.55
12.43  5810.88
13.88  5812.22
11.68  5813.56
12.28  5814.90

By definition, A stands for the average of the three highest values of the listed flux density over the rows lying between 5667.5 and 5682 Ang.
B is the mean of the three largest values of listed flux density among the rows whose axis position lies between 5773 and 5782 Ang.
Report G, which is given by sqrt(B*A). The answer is 12.6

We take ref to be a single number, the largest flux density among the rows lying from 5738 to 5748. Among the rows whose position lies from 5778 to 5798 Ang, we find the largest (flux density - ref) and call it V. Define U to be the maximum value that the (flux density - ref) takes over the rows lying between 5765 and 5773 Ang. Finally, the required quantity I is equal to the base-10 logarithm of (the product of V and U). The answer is -0.93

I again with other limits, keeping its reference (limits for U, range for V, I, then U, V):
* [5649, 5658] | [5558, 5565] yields -0.61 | -0.45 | -0.54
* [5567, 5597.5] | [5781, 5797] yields -1.02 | -0.30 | -0.32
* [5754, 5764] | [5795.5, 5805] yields -0.49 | -0.63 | -0.51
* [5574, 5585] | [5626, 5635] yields -1.09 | -0.30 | -0.27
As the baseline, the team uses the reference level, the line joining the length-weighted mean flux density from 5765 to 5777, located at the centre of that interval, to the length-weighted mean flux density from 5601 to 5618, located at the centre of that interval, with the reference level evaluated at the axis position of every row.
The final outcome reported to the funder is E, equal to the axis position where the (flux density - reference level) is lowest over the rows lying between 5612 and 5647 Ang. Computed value 5621.37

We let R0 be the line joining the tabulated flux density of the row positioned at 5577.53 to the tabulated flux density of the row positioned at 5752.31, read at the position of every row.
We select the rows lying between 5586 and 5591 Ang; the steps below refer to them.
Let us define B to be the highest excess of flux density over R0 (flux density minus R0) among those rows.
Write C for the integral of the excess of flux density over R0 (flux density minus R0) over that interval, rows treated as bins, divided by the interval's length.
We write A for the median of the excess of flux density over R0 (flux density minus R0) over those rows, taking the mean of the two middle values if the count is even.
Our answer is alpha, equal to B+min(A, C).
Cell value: -2.0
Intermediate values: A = -1.2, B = -0.8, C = -1.2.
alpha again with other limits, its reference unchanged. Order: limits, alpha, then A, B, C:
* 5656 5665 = 0.2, -0.3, 0.5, -0.2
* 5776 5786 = 3.1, 1.2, 1.9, 1.3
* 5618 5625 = -0.1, -0.6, 0.5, -0.6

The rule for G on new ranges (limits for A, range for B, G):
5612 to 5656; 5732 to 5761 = 13.0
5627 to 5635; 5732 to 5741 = 12.5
